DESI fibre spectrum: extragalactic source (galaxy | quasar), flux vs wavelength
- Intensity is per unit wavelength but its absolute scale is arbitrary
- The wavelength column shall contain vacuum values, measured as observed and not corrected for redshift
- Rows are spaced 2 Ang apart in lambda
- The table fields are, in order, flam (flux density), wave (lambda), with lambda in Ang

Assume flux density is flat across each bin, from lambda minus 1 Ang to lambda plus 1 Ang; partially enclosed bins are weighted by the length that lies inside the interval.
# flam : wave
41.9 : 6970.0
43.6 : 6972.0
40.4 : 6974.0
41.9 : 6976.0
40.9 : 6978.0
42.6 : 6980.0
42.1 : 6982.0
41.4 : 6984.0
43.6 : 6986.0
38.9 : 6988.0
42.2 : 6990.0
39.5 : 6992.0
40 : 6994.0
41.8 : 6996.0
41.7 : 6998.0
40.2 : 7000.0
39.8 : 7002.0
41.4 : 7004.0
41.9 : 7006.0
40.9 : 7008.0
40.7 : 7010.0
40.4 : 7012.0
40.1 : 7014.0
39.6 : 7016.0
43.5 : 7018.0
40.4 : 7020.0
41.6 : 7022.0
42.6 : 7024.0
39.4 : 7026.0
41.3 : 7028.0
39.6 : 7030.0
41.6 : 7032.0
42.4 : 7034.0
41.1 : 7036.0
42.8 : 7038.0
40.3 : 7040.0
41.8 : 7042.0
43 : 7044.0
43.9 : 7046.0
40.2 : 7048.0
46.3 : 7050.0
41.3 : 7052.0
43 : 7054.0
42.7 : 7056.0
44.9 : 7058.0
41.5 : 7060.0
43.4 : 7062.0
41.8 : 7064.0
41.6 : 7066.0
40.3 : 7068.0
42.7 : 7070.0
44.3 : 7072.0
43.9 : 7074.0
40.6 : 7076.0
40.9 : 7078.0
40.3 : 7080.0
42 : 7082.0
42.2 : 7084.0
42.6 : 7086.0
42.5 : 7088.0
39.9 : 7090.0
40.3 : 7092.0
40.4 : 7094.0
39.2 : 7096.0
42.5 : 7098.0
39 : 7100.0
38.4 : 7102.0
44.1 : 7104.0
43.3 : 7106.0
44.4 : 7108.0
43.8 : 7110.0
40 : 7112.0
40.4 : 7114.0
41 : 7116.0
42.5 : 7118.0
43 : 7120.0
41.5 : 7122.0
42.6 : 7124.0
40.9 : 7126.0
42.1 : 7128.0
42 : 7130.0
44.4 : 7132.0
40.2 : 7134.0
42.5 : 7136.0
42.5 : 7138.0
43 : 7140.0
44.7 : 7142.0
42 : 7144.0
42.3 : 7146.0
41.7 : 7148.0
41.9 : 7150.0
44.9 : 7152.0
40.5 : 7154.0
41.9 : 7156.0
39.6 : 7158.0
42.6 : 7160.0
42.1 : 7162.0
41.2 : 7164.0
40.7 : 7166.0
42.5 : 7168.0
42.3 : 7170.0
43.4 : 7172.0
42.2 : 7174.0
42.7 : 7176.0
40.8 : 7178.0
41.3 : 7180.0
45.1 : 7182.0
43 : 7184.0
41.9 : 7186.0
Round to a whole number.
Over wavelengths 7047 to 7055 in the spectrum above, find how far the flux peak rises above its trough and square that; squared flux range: 37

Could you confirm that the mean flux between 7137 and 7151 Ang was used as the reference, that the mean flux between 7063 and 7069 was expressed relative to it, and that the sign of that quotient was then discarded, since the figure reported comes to 0.97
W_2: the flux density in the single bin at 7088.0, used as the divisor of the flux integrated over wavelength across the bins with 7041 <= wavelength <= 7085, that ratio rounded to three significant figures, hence 43.9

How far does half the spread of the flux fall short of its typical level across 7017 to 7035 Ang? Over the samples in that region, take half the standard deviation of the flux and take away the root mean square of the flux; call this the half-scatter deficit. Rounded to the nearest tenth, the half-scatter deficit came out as -40.7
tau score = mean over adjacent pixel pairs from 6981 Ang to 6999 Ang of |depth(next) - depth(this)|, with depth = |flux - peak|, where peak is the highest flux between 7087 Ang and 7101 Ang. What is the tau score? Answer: 1.45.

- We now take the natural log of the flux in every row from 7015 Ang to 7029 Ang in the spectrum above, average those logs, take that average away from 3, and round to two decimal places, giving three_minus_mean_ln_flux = -0.72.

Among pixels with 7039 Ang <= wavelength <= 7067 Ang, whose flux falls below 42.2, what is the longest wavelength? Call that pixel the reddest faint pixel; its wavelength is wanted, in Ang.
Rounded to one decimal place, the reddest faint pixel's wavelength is 7066.0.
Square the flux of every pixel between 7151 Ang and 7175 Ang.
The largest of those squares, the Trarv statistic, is 2016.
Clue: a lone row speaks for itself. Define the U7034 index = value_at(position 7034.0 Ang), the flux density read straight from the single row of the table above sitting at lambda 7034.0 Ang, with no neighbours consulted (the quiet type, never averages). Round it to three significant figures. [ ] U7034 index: 42.4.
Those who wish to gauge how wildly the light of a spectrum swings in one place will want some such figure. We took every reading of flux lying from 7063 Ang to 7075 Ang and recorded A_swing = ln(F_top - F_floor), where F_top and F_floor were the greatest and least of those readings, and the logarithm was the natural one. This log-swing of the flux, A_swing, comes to 1.39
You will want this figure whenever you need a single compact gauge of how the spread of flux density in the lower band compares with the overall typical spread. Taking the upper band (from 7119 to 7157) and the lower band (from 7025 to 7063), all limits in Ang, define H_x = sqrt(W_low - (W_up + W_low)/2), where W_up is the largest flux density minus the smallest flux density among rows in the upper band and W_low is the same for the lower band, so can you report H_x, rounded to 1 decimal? 1.0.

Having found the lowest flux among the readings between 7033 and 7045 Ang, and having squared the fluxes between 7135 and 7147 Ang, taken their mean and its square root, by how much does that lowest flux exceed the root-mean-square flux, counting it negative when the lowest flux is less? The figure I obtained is -2.5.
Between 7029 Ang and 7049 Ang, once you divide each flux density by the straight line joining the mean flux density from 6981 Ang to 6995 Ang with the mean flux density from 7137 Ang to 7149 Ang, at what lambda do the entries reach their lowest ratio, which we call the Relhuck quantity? 7030.0 Ang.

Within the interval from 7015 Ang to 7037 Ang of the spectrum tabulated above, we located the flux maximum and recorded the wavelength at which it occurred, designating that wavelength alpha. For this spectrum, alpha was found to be 7018.0 Ang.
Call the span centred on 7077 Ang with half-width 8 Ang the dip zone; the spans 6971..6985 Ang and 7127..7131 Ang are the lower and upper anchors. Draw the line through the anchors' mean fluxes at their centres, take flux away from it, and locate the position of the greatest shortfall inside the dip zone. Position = 7080.0 Ang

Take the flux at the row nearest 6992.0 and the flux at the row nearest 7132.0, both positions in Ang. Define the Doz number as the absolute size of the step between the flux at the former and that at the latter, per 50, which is 0.098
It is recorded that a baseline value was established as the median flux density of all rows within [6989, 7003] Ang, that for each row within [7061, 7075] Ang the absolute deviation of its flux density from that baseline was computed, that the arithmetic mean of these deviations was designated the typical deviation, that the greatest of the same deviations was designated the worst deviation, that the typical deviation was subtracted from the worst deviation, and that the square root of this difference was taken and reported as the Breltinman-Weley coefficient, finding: 1.3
